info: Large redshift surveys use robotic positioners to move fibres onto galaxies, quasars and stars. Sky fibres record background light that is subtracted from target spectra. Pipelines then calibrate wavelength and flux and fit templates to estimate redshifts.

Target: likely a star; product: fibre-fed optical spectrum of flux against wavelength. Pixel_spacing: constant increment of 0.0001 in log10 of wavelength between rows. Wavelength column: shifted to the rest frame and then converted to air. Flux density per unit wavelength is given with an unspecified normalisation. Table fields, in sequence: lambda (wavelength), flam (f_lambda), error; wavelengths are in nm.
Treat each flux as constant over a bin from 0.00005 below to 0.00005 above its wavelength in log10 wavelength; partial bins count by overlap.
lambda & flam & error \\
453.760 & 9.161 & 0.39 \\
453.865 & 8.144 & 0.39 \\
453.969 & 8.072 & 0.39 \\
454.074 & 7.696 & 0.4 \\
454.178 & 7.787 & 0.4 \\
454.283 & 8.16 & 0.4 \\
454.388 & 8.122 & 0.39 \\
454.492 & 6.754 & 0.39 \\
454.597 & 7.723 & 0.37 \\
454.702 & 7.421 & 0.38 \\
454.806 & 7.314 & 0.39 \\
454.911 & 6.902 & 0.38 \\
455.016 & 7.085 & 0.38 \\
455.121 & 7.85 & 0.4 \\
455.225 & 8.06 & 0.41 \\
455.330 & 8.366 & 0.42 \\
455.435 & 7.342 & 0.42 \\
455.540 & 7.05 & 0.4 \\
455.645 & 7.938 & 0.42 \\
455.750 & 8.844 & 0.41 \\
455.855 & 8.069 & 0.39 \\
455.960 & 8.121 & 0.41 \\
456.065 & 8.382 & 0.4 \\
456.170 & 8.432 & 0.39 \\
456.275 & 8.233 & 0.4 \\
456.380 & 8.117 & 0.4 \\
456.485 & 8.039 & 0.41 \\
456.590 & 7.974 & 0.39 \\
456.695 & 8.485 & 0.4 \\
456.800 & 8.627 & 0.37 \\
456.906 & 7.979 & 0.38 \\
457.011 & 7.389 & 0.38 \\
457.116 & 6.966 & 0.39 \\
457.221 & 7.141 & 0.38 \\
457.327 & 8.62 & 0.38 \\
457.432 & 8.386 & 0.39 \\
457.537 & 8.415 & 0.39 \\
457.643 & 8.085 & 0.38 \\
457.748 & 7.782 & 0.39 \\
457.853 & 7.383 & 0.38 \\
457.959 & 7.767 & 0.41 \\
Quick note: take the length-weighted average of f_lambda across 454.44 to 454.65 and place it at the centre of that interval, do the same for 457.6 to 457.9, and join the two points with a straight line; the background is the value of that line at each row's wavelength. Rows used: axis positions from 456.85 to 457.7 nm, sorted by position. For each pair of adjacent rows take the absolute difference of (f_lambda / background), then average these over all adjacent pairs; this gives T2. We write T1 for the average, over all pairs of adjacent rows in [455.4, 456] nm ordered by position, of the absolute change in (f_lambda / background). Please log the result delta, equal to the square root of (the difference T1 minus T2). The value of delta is 0.13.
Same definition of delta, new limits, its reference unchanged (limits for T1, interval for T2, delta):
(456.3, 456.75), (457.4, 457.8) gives 0.02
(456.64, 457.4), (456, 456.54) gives 0.24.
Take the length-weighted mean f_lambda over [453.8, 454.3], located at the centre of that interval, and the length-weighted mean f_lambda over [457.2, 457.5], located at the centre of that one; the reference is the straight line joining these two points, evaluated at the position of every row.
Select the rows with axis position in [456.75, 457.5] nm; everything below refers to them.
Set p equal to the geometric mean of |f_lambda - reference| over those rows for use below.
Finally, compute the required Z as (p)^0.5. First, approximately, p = 0.49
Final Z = 0.70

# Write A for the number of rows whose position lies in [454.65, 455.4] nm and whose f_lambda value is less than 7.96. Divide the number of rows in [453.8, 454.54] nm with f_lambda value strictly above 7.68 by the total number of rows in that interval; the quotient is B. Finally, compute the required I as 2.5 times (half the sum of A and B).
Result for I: 7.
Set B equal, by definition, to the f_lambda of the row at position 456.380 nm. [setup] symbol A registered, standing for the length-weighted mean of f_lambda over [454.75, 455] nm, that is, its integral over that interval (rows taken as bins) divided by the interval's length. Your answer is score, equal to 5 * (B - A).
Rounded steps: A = 7.12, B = 8.117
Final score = 5.0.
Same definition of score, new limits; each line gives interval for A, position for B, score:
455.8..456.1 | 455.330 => 0.9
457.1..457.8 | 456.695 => 2.6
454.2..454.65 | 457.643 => 2.0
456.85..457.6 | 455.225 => 1.1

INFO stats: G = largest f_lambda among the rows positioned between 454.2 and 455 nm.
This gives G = 8.16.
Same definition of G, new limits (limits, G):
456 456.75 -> 8.485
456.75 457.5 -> 8.627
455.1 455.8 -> 8.844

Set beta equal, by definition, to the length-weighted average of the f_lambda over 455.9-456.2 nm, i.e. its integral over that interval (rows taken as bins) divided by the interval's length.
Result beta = 8.3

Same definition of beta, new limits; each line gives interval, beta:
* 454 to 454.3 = 7.9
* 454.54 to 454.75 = 7.5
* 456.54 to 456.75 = 8.2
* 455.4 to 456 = 7.9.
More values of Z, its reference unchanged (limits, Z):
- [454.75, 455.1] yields 0.96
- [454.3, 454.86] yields 0.67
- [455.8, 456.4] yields 0.24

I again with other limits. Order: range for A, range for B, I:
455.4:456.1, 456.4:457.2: 5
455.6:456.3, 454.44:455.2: 2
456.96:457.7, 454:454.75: 5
